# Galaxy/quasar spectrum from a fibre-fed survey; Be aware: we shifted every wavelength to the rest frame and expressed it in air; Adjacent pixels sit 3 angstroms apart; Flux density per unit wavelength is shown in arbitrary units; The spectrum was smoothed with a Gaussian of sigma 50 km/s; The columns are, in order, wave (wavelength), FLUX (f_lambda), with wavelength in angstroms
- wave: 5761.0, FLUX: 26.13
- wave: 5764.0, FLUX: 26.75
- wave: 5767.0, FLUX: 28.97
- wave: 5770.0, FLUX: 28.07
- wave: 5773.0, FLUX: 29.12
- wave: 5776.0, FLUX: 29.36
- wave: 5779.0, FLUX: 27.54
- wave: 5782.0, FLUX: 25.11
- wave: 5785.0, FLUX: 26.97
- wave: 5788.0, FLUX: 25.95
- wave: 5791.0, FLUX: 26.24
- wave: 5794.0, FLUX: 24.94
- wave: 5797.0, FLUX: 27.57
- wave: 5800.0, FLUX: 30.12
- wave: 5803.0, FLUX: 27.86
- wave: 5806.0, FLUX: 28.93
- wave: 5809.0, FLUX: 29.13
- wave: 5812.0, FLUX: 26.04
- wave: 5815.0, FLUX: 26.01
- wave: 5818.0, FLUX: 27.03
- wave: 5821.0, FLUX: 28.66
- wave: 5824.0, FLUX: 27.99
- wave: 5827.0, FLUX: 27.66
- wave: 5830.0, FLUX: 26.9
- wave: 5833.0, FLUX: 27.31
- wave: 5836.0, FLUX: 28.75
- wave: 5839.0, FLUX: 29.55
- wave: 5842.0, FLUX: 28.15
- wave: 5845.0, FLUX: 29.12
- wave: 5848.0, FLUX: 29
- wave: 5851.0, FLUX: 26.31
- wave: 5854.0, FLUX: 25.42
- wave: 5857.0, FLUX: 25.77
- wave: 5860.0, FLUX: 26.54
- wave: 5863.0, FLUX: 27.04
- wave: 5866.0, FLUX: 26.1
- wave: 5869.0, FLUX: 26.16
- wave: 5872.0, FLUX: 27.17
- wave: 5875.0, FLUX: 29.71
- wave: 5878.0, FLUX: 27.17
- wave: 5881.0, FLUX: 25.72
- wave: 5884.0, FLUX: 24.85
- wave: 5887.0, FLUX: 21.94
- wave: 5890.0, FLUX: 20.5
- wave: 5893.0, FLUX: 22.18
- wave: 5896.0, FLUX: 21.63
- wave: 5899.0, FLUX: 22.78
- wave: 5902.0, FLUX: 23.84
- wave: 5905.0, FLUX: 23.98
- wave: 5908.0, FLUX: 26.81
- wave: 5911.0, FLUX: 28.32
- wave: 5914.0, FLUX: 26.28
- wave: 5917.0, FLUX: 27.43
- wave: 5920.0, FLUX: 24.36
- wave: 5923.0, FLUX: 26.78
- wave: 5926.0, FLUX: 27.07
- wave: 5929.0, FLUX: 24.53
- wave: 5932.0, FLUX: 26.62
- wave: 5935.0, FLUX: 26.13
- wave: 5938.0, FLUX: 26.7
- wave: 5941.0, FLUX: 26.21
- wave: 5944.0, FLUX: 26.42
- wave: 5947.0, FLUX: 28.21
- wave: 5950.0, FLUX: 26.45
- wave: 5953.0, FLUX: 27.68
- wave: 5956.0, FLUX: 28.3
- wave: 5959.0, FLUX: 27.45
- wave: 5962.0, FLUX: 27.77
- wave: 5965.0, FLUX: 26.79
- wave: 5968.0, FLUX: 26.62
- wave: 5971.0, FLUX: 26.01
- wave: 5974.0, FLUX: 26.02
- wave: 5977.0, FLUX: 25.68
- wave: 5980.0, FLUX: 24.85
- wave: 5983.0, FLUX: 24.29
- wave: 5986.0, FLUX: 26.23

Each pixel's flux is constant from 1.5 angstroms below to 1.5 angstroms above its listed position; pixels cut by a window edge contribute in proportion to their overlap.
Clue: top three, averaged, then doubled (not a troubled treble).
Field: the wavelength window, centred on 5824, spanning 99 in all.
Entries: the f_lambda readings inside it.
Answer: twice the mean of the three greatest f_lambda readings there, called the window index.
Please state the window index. 59.4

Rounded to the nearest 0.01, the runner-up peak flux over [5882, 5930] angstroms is 27.43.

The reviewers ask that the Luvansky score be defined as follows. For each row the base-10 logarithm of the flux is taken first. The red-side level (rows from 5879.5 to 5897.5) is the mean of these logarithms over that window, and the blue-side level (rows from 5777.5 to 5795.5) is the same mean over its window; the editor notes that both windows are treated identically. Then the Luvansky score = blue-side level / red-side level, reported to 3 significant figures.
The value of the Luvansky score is 1.04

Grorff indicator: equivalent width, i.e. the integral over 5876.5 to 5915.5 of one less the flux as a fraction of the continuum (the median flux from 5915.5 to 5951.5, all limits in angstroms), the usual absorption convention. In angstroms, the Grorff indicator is 3.3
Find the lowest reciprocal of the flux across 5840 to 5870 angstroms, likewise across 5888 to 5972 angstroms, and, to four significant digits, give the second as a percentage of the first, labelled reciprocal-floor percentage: 102.8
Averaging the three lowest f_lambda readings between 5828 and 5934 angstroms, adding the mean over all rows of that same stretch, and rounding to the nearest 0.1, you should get 47.4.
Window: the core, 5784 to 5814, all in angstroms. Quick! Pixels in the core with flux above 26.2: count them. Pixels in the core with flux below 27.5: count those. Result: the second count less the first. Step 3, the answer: -2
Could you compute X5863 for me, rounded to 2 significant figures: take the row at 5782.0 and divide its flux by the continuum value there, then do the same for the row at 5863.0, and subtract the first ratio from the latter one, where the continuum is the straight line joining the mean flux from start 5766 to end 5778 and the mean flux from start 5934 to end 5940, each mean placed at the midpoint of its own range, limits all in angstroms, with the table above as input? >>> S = 0.11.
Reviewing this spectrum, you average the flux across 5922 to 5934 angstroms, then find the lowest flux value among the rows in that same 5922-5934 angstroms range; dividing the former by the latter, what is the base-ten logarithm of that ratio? 0.029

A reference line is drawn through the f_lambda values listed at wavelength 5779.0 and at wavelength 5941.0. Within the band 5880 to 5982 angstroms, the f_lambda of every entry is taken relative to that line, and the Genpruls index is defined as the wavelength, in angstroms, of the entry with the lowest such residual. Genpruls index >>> 5890.0 angstroms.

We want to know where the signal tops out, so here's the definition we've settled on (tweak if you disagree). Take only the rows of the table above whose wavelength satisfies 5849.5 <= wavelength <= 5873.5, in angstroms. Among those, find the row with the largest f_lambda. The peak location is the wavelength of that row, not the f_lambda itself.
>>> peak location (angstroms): 5872.0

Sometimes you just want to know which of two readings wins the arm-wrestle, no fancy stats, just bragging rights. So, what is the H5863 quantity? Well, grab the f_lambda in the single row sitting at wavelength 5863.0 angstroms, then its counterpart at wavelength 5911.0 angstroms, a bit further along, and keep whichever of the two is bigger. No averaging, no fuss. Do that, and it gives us 28.3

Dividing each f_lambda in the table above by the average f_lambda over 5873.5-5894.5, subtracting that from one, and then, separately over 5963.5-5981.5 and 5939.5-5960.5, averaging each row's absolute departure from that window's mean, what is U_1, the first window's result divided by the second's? 0.64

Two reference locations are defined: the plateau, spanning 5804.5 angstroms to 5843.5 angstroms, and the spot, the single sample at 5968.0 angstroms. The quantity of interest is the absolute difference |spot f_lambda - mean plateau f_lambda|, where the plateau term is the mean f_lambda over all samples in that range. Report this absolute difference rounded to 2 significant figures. 1.2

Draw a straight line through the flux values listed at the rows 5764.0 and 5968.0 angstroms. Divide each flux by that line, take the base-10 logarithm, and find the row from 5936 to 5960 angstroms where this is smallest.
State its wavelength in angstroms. 5941.0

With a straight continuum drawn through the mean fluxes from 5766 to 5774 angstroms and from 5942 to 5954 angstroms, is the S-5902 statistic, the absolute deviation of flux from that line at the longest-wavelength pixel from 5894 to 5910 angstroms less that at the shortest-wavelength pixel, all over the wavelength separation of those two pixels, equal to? -0.44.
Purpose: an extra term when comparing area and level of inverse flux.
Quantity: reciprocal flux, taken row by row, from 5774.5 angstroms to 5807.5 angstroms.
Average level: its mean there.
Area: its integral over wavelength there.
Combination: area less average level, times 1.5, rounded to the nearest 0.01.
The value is 1.76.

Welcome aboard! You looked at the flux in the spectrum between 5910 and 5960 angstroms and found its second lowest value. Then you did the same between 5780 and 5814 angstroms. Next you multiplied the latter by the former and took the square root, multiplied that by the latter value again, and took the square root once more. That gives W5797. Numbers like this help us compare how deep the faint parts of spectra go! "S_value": 25.0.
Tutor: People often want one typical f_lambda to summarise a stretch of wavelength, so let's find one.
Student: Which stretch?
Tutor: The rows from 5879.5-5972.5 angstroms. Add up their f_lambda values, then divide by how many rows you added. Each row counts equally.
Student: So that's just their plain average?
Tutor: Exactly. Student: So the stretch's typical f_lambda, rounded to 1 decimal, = 25.7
